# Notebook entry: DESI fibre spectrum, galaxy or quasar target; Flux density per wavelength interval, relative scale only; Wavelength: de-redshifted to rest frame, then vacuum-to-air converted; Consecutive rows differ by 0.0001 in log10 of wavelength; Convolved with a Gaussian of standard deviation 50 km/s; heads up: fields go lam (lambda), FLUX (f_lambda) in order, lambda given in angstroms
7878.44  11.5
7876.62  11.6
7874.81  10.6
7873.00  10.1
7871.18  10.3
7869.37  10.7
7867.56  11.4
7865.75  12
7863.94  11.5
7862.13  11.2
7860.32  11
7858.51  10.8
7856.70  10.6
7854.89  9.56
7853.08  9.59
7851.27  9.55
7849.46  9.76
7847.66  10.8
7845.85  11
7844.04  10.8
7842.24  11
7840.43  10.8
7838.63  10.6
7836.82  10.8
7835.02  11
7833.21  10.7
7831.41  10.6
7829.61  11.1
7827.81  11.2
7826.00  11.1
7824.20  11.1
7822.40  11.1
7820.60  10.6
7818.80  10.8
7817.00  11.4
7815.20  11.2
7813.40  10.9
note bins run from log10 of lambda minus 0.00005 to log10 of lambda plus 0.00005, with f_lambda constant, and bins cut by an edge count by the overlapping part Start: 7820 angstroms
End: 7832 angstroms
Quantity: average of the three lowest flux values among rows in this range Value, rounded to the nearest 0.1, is 10.8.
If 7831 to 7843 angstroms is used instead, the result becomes 10.6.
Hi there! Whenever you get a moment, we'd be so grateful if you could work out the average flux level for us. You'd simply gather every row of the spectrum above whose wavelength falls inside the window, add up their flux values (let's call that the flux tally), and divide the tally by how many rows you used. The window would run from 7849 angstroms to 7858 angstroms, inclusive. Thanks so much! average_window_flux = 9.8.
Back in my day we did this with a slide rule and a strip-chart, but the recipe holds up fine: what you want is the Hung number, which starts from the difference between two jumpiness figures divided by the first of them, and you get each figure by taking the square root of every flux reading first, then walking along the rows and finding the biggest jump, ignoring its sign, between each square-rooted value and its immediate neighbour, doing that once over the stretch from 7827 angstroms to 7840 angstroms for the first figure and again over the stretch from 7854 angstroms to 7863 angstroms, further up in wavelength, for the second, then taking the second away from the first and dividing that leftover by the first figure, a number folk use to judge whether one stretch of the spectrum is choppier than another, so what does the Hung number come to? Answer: -1.2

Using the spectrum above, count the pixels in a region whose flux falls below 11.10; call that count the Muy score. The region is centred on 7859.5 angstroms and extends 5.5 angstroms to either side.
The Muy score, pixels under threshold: 4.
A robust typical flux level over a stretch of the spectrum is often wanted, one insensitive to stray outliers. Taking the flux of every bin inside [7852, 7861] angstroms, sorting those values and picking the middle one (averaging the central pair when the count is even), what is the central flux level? 10.6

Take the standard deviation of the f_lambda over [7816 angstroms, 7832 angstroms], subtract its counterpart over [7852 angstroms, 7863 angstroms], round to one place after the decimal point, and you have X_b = -0.4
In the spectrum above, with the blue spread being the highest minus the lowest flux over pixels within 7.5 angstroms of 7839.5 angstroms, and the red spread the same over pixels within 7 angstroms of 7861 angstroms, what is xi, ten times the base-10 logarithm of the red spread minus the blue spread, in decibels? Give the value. 3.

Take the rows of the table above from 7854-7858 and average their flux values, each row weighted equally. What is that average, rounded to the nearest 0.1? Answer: 10.1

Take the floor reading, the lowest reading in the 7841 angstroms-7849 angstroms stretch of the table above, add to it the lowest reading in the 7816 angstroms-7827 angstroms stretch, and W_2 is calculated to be 21.4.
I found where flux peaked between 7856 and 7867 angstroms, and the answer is 7865.75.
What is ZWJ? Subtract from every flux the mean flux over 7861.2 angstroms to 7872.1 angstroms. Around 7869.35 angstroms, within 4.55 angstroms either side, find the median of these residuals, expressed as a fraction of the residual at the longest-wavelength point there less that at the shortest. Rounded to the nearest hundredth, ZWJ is 0.25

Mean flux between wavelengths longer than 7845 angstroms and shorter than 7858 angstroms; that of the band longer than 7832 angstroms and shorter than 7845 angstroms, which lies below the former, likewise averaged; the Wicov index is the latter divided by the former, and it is 1.07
